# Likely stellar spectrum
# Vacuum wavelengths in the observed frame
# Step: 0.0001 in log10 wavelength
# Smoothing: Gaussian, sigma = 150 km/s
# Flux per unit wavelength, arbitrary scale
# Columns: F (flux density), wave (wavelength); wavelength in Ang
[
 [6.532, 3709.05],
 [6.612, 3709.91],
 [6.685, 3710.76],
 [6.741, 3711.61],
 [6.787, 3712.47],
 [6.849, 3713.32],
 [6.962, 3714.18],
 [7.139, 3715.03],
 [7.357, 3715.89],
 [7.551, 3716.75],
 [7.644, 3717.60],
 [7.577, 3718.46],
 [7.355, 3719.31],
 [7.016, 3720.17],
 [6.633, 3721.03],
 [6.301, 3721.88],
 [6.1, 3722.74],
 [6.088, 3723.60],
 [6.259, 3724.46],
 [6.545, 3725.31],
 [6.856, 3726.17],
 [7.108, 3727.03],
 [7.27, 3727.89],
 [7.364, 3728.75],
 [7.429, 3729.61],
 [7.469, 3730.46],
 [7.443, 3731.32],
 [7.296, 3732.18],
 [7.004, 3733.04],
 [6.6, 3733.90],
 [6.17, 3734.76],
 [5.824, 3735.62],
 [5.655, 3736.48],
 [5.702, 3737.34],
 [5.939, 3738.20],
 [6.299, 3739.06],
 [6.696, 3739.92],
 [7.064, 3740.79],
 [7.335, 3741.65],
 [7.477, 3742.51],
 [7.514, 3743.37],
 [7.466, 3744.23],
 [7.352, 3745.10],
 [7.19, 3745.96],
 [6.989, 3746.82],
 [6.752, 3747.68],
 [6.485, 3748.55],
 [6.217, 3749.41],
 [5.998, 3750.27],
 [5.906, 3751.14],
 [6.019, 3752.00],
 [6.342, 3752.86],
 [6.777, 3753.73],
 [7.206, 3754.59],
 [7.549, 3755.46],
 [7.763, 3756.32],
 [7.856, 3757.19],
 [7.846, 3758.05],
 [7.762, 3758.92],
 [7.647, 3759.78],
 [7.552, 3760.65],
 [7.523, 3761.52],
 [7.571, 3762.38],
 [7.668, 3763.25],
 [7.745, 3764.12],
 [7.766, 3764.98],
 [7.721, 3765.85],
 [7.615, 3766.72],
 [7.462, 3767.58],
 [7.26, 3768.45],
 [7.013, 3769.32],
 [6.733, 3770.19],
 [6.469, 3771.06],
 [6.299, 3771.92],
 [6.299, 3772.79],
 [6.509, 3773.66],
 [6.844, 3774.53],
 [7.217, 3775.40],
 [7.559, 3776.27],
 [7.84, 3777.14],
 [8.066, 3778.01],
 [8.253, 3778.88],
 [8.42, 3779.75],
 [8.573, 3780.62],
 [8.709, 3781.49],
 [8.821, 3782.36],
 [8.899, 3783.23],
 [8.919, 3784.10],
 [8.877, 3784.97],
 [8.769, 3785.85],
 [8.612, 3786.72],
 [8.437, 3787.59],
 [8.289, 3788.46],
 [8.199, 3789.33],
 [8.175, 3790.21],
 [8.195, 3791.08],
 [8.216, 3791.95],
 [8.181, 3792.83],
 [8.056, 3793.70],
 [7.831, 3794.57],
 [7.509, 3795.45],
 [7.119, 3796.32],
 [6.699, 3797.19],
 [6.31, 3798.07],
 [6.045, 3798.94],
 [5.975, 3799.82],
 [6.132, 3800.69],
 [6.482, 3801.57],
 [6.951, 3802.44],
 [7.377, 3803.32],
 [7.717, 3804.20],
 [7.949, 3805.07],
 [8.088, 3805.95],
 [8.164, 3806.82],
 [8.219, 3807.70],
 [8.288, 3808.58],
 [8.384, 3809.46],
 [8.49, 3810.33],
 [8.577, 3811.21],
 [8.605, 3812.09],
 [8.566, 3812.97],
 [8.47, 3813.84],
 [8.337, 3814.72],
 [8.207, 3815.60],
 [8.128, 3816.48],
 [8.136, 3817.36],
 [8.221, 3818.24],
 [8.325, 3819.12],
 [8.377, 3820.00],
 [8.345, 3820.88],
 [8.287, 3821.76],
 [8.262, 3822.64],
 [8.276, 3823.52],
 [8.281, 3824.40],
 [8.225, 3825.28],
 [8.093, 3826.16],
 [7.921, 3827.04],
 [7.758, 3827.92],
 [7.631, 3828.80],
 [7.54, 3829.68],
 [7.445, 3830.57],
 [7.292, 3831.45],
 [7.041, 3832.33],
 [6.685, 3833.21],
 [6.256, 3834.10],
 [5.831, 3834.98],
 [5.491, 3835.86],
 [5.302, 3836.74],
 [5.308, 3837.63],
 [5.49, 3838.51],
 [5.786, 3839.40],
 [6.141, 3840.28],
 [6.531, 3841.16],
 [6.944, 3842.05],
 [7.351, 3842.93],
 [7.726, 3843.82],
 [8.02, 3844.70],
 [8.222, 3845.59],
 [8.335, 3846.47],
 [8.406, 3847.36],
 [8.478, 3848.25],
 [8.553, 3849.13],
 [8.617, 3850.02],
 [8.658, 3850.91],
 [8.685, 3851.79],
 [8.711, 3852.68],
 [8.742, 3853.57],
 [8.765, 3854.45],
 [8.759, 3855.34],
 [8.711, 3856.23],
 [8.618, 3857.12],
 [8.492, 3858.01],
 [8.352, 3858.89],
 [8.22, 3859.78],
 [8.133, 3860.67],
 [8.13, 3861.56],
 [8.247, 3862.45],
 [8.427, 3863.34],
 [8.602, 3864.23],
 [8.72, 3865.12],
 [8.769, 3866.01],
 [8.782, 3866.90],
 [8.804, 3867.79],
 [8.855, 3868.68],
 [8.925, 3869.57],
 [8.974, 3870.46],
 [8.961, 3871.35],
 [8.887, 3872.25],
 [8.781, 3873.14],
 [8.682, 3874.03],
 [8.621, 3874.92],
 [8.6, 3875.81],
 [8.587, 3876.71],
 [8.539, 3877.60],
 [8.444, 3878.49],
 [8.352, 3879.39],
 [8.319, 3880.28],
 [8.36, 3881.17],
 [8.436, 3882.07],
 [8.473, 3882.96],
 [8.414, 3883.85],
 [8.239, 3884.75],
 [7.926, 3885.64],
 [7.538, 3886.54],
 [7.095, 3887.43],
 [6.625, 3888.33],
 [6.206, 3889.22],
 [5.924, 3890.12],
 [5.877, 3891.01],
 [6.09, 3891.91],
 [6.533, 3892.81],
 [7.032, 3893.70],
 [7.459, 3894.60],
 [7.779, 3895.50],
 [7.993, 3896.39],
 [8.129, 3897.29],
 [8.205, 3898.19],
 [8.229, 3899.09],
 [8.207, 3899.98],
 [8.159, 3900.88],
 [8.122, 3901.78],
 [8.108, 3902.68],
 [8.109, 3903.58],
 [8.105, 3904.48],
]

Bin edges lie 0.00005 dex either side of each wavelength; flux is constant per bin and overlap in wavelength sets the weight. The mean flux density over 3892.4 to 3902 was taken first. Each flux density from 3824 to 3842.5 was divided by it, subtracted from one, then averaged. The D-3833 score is 0.13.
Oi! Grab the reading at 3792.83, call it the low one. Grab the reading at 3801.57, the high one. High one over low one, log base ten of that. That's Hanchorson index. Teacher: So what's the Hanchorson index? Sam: -0.10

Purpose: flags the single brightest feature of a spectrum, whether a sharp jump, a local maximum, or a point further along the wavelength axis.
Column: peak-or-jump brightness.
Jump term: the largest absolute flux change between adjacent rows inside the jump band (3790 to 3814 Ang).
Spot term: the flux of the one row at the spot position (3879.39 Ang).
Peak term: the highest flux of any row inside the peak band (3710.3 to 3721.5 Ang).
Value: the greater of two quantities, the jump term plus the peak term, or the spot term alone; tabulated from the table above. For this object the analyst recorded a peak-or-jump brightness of 8.35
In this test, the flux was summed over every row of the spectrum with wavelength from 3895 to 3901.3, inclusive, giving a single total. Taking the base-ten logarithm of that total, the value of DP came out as 1.75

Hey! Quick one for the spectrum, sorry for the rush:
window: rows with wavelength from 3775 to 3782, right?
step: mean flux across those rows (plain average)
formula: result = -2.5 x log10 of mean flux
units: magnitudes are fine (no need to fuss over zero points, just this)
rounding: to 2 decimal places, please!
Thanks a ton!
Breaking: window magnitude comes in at -2.27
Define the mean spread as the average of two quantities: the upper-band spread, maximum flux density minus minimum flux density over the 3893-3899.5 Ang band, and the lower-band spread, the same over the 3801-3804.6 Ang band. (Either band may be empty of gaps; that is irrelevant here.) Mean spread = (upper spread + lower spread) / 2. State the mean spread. 1.2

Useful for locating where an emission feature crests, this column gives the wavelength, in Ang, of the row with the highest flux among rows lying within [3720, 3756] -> 3755.46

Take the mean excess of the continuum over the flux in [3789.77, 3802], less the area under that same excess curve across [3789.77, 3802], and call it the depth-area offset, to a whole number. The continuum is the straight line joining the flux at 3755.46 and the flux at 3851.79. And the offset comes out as -9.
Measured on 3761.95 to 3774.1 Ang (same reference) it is -6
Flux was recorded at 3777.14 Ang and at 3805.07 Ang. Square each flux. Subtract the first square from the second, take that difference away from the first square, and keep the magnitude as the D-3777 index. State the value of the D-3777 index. 60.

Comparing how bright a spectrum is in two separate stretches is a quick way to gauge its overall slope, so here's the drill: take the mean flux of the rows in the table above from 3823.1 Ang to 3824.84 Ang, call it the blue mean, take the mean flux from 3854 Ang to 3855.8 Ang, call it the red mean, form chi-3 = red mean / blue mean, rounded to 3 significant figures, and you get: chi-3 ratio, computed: 1.06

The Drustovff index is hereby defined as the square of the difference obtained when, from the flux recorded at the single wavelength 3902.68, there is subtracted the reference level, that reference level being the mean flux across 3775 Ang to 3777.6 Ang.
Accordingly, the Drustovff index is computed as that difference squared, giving 0.32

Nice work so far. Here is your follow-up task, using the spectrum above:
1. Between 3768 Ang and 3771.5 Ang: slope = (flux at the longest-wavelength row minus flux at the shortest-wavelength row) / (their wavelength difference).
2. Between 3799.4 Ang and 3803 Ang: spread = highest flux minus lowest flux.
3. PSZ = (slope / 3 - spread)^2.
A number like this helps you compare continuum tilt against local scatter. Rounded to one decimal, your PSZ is 1.2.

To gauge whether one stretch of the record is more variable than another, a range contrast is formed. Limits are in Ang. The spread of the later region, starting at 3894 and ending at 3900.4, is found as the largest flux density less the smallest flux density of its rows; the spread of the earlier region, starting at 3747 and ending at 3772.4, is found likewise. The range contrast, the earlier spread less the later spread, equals 1.2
